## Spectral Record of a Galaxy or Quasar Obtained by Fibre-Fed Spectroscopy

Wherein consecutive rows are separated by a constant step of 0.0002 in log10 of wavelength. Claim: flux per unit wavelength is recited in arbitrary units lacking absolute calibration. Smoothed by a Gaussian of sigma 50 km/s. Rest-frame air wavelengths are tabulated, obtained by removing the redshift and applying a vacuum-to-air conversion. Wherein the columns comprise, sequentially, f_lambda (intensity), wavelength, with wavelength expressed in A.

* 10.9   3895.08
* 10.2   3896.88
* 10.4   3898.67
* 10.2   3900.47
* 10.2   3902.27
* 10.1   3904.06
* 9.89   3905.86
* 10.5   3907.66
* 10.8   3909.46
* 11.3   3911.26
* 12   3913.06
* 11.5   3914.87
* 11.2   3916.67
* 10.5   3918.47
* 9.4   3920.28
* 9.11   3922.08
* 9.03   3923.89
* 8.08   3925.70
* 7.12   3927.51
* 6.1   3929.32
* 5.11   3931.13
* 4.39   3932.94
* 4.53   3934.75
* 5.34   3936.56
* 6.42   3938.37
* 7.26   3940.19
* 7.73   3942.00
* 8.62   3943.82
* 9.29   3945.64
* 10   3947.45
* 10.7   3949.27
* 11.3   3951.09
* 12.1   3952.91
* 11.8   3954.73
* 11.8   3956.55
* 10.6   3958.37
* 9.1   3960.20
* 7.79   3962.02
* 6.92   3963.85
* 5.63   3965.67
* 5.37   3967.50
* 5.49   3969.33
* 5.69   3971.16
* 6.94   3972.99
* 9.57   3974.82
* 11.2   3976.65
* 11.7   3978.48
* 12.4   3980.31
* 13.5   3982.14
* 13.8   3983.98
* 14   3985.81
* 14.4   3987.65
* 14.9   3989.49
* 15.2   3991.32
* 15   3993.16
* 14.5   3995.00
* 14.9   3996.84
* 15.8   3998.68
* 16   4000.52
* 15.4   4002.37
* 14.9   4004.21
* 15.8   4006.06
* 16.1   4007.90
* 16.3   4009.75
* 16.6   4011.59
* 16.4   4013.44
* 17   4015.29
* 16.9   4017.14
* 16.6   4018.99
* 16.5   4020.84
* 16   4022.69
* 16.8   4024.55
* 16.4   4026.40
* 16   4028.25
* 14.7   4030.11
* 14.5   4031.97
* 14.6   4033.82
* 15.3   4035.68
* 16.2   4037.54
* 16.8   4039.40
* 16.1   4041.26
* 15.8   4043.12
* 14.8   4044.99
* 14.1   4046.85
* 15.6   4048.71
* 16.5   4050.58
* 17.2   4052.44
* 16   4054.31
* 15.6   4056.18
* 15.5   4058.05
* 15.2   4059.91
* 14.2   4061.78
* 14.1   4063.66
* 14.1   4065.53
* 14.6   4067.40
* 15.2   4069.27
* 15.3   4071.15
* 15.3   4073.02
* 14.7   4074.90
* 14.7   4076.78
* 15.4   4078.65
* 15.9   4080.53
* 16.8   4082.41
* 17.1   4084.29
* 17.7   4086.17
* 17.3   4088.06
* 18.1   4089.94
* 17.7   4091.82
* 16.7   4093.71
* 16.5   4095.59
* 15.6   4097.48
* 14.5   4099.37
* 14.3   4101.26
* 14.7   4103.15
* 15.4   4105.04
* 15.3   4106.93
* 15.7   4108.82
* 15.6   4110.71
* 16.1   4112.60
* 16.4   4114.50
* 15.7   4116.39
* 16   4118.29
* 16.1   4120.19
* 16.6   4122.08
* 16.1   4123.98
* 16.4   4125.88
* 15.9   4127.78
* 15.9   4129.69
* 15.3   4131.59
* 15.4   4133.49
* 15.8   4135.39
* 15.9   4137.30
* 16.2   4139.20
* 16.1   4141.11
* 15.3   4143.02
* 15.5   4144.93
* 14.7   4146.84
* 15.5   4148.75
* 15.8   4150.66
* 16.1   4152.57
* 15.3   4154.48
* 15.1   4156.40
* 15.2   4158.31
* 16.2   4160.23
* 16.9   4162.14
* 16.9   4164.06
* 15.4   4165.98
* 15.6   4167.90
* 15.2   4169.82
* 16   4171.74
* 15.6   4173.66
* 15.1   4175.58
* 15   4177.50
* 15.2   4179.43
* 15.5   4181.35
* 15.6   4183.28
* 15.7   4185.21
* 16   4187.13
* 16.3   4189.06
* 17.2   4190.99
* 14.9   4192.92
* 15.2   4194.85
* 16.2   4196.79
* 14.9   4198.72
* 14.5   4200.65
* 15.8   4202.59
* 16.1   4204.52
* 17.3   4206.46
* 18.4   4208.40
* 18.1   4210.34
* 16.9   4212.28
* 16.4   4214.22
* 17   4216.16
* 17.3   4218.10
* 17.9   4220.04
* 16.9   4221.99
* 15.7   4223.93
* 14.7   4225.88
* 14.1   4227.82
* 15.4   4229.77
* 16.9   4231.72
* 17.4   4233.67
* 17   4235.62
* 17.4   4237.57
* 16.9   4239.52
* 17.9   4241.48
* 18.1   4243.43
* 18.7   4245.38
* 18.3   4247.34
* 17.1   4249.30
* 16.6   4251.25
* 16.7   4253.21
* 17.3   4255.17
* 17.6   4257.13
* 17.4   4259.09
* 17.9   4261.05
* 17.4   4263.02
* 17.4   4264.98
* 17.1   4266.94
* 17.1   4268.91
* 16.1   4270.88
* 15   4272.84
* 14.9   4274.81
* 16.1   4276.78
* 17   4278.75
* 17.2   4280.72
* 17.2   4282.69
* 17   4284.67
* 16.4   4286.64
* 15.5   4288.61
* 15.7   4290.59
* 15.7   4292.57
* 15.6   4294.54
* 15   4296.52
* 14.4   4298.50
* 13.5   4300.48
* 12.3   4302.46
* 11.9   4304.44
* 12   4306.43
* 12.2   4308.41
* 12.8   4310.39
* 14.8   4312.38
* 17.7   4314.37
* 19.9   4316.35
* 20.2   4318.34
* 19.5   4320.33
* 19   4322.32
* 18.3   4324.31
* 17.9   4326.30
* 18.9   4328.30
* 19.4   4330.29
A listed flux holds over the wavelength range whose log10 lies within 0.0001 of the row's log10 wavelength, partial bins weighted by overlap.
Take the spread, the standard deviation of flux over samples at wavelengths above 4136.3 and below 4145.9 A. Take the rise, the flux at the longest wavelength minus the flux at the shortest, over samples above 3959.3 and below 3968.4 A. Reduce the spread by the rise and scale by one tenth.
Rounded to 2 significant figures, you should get 0.41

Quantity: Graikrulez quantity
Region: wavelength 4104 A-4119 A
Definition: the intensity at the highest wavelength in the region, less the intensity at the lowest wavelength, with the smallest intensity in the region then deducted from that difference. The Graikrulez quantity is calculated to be -14.7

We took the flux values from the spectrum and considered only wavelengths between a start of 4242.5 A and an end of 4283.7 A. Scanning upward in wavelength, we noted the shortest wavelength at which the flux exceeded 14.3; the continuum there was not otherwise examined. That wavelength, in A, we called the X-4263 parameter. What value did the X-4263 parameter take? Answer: 4243.43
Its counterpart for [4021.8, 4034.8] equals 4022.69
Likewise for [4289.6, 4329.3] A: 4290.59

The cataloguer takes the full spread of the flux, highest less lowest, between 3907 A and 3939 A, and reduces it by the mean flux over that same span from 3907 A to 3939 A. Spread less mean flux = -1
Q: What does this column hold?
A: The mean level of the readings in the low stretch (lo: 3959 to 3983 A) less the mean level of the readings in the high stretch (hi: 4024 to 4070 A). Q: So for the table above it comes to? -7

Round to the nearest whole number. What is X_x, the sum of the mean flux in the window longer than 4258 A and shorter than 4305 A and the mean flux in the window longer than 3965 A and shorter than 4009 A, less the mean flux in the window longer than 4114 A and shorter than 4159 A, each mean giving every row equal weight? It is 13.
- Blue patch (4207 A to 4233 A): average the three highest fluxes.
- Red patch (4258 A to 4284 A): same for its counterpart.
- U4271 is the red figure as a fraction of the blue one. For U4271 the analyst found 0.97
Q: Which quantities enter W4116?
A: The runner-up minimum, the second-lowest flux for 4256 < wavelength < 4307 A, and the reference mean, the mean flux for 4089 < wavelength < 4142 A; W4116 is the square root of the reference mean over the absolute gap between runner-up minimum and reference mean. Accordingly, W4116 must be 2.0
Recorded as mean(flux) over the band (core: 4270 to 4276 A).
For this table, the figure 15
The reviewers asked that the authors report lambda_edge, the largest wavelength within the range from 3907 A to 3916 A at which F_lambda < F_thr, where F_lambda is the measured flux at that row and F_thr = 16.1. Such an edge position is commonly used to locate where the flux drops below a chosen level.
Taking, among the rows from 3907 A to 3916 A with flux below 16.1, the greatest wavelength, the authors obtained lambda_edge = 3914.87 A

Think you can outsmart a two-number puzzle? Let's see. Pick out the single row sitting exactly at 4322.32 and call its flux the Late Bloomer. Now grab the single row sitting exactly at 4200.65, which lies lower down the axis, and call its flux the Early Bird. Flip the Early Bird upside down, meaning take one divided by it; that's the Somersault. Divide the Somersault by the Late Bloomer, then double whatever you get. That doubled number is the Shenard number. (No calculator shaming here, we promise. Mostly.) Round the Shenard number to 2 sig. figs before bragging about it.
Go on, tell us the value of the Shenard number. 0.0073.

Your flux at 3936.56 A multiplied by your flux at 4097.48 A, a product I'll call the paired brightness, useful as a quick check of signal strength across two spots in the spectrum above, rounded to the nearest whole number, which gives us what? 83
